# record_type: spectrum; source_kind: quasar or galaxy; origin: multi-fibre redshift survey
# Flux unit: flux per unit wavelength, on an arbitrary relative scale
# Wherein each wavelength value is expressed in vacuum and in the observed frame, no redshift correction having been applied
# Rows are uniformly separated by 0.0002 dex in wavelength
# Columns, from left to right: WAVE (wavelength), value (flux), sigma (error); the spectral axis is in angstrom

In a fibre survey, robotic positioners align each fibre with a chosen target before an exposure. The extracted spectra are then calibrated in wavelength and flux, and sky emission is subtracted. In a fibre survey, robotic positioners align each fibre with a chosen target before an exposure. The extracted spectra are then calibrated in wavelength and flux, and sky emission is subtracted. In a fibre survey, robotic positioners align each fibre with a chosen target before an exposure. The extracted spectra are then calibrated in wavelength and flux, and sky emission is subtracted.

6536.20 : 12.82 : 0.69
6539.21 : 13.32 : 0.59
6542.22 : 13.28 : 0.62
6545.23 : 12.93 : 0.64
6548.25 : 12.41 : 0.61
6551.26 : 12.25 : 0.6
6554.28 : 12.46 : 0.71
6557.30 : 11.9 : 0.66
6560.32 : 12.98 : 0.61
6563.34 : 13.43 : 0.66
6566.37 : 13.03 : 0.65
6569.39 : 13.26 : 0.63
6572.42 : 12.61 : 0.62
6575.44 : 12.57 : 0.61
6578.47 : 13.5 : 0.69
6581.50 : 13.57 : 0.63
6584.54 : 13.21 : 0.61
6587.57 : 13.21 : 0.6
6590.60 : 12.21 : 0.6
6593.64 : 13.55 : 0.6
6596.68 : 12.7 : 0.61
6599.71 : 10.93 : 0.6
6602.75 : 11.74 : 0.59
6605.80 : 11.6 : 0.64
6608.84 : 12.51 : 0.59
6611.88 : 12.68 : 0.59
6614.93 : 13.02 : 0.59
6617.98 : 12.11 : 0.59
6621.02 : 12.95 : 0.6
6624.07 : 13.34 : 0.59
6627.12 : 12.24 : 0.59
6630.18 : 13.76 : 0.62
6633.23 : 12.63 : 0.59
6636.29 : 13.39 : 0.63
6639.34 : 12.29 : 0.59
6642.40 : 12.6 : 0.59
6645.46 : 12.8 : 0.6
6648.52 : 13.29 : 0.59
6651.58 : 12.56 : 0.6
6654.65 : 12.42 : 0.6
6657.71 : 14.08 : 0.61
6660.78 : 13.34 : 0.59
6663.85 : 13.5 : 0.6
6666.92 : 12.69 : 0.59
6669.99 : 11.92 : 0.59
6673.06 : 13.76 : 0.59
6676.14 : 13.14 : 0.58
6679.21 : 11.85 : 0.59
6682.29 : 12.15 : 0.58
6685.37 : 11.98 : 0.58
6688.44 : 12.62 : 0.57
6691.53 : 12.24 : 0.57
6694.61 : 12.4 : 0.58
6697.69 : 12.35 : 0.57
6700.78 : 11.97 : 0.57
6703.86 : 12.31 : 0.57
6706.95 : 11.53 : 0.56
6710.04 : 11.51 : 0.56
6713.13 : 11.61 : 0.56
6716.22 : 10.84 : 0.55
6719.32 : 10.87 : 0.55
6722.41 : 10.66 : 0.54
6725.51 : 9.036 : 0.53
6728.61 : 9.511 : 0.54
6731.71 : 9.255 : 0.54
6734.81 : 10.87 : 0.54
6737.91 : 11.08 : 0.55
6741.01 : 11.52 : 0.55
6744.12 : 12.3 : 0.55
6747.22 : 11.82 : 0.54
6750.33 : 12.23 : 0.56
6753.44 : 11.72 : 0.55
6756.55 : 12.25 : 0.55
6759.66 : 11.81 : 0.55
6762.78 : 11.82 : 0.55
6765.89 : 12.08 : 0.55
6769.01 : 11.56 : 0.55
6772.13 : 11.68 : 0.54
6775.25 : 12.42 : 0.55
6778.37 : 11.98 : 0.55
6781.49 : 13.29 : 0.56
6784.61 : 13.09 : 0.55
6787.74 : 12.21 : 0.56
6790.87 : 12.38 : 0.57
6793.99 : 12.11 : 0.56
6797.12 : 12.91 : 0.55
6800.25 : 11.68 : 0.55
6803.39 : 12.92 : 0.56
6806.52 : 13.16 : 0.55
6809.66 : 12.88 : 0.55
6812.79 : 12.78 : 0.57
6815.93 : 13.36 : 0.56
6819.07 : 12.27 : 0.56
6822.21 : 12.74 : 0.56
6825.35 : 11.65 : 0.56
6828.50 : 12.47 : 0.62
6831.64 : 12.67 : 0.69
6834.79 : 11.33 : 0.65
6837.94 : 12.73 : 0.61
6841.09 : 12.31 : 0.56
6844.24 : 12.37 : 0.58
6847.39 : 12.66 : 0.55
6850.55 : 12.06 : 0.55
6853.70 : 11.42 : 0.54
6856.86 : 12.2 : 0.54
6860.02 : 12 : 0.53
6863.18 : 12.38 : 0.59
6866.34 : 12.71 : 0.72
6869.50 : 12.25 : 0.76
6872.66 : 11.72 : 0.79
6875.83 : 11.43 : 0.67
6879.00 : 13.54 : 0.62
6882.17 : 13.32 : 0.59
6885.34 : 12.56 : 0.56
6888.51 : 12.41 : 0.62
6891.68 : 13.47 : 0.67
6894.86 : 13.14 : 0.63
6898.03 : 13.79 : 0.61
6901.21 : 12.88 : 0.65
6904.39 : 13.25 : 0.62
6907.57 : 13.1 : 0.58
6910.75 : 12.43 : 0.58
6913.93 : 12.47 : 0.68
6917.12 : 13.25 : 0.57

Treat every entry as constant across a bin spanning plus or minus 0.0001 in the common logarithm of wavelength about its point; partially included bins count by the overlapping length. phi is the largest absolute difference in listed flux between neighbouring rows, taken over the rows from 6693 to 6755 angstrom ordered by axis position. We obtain 1.62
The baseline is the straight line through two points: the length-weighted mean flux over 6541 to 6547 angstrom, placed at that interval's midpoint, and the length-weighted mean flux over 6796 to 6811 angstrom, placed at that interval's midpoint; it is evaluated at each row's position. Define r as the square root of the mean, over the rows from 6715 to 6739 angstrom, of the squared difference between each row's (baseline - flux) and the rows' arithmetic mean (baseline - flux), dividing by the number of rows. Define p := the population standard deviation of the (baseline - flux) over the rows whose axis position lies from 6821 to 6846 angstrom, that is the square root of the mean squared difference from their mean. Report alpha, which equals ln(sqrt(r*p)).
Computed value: -0.48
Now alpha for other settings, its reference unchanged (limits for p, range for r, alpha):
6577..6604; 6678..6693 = -0.73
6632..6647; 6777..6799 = -0.87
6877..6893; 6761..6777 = -0.96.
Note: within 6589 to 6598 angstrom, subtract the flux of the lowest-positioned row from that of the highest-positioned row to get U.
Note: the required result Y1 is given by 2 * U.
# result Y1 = 1.0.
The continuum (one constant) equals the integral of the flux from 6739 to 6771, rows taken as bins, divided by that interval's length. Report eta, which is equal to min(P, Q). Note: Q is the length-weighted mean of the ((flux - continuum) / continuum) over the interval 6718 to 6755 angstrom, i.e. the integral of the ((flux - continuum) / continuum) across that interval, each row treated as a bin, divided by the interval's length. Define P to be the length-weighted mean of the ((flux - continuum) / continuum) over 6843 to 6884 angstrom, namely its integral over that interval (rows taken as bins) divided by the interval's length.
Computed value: -0.08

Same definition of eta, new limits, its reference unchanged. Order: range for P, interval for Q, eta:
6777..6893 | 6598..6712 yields 0.05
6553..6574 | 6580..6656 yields 0.07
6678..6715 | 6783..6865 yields 0.01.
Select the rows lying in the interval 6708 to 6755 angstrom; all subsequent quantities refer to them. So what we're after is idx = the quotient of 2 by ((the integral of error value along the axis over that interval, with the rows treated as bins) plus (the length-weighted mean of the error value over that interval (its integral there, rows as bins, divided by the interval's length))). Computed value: 0.08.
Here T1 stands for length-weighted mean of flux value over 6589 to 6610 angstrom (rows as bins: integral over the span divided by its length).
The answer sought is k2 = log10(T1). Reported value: 1.09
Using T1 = 12.2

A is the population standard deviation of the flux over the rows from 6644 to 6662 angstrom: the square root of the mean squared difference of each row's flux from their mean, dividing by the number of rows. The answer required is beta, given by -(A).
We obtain -0.562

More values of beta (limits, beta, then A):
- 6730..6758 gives -0.911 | 0.91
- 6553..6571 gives -0.518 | 0.52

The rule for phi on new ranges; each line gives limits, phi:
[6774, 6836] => 1.34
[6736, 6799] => 1.31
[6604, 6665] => 1.66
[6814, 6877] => 1.40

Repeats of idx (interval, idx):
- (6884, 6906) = 0.14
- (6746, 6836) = 0.04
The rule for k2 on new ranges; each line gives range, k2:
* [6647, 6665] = 1.12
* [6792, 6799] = 1.10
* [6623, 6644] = 1.11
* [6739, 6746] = 1.07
